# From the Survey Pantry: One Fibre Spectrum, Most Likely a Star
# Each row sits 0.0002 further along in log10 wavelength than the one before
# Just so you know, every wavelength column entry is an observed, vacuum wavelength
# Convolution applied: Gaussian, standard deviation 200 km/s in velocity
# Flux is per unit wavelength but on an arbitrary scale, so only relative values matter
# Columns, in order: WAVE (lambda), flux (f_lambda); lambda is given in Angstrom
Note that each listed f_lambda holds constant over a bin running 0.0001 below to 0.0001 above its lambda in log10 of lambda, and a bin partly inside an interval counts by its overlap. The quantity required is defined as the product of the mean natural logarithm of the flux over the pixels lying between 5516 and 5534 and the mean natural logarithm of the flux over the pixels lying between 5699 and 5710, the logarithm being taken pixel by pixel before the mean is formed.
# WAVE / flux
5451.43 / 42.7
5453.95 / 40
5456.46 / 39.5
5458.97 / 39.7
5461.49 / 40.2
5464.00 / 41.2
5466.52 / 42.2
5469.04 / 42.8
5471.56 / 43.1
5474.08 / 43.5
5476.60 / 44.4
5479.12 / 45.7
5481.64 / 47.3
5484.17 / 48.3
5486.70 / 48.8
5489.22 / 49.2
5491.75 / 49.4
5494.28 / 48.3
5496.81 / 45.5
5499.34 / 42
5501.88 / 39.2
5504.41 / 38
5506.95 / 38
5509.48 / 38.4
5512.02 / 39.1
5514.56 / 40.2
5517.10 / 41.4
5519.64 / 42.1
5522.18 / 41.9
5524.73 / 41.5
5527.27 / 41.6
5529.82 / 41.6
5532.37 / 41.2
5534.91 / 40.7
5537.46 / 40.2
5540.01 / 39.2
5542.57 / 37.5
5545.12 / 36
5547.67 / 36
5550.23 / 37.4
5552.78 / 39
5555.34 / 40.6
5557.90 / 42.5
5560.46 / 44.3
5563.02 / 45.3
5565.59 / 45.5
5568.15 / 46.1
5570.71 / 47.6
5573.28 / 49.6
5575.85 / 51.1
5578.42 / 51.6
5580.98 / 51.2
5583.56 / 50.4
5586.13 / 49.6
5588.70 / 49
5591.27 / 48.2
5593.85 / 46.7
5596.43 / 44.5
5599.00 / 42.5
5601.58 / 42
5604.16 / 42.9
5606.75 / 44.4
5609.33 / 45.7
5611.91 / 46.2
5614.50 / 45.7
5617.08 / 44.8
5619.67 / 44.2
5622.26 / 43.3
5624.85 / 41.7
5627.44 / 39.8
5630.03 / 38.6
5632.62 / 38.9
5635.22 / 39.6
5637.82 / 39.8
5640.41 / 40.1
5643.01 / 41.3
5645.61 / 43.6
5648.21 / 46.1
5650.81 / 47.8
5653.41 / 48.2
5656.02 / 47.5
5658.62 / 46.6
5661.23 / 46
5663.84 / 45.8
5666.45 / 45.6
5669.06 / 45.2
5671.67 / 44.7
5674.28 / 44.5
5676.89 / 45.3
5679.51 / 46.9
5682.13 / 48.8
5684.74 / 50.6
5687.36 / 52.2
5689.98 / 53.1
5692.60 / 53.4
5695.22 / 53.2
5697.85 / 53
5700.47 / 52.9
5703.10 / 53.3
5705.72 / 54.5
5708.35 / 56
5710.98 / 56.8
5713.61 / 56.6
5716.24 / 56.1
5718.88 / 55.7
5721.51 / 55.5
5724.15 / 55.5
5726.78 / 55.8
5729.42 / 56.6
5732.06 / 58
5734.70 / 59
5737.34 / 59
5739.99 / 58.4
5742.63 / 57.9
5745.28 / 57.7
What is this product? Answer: 14.9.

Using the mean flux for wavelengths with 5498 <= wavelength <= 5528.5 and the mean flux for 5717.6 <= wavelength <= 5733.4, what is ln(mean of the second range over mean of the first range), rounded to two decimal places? 0.33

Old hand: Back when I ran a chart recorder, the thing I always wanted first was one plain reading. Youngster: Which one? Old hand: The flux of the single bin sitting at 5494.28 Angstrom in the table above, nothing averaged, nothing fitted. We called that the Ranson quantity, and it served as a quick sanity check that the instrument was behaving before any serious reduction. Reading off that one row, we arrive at 48.3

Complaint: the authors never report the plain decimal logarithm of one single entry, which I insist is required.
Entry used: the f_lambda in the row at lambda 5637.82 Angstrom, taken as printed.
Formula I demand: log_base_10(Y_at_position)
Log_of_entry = 1.60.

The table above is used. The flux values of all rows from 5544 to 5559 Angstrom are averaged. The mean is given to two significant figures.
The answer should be 39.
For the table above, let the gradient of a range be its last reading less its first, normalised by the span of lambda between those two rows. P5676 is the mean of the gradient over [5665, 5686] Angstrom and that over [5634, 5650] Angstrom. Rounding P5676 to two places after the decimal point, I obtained 0.39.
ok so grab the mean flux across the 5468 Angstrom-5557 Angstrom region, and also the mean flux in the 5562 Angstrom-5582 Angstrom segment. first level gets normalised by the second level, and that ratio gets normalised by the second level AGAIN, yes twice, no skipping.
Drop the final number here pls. 0.0178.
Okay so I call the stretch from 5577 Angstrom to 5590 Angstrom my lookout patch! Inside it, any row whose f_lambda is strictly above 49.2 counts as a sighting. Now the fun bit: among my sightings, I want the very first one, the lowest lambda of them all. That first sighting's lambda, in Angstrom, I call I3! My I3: 5578.42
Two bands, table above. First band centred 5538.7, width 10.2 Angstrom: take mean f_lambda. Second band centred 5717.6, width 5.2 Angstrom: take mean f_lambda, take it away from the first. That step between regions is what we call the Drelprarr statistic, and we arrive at -16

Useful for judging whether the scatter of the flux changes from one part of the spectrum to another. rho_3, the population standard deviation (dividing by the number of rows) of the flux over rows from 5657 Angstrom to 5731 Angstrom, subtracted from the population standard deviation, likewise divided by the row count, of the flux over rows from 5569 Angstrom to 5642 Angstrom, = -0.4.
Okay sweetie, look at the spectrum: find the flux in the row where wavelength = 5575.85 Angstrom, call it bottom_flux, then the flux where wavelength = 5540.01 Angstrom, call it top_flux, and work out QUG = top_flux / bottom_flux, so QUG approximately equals 0.77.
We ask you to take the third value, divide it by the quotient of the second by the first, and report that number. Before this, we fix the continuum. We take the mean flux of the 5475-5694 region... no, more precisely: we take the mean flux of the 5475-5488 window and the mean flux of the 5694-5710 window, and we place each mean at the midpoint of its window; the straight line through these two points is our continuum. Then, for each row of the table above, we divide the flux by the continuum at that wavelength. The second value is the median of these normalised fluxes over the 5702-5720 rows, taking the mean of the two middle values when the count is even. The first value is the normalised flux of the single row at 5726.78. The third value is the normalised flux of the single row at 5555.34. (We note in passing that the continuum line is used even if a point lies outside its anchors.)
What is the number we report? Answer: 0.82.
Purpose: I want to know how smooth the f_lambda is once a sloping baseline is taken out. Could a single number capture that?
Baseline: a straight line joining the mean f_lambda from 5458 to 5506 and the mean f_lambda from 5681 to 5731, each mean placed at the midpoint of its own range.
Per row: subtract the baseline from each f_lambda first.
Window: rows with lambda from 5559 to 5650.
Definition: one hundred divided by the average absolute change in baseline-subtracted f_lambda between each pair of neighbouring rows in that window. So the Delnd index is 95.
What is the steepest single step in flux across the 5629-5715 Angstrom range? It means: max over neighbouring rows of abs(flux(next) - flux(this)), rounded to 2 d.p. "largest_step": 2.50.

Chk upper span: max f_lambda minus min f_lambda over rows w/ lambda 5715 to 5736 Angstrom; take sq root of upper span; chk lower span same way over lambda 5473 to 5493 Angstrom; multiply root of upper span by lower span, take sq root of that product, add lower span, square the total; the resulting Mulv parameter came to 85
